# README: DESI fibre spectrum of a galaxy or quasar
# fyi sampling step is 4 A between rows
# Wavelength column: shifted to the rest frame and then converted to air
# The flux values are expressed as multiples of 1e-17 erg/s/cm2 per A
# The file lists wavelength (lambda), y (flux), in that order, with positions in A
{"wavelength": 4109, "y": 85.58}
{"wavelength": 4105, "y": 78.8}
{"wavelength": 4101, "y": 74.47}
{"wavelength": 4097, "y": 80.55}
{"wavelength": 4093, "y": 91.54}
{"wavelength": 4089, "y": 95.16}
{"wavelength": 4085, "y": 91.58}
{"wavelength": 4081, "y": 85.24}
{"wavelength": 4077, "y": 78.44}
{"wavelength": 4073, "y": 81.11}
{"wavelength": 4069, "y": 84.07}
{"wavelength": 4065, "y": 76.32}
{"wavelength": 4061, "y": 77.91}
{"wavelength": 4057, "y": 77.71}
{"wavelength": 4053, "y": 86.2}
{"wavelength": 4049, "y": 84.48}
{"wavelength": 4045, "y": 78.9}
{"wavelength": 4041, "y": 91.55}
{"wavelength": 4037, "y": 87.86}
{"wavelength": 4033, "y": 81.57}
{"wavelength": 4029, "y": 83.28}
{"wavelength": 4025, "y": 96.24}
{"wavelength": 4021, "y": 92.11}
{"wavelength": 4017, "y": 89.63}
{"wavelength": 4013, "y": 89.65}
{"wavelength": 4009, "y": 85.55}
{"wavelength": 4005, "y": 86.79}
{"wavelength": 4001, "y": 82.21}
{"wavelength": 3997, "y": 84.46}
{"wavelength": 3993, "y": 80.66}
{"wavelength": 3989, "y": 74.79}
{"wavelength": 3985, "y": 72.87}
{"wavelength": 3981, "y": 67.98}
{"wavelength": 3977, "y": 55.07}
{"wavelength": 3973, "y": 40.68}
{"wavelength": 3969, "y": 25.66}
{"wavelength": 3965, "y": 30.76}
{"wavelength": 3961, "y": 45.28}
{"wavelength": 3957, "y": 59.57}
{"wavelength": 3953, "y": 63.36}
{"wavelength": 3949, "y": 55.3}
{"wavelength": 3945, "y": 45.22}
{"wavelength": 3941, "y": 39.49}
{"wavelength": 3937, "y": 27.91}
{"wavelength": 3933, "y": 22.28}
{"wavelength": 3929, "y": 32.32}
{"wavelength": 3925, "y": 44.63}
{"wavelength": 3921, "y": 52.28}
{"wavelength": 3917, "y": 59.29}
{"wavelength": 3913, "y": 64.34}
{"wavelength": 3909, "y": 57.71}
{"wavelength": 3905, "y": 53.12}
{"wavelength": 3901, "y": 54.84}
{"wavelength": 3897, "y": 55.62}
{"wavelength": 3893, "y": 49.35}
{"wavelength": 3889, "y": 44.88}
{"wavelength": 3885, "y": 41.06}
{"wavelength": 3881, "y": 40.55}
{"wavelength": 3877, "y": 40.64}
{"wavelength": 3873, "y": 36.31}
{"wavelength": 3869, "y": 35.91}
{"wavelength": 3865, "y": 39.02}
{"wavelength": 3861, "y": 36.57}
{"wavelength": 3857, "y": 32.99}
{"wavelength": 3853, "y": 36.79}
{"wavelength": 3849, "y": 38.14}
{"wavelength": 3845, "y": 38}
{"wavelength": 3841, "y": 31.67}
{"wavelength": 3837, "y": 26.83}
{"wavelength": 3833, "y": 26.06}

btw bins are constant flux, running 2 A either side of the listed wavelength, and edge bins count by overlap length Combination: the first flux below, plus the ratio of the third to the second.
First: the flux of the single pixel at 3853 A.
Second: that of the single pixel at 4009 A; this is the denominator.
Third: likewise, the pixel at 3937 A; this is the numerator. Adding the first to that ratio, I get 37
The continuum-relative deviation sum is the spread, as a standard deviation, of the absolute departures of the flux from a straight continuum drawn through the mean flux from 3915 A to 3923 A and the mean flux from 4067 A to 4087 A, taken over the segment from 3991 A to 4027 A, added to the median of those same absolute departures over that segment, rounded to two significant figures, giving 19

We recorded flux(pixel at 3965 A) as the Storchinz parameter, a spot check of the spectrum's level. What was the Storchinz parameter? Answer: 30.76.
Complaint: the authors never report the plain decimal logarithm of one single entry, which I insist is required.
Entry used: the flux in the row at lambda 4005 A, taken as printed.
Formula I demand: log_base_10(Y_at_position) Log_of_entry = 1.9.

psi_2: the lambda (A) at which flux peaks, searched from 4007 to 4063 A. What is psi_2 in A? 4025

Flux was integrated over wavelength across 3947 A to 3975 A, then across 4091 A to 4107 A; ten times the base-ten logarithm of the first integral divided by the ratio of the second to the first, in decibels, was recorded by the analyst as 31.0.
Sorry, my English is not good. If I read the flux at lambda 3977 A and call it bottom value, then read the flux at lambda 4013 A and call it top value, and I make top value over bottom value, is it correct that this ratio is 1.63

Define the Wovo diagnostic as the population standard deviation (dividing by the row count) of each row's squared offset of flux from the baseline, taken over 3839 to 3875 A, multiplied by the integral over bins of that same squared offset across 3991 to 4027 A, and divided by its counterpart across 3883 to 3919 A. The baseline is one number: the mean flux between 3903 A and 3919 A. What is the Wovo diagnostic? 1219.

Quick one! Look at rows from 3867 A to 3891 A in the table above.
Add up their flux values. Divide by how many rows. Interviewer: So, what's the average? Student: 40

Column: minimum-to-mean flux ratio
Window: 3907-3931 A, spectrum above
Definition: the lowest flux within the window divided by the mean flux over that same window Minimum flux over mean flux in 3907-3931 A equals 0.624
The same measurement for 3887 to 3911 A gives 0.853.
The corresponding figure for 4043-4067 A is 0.951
